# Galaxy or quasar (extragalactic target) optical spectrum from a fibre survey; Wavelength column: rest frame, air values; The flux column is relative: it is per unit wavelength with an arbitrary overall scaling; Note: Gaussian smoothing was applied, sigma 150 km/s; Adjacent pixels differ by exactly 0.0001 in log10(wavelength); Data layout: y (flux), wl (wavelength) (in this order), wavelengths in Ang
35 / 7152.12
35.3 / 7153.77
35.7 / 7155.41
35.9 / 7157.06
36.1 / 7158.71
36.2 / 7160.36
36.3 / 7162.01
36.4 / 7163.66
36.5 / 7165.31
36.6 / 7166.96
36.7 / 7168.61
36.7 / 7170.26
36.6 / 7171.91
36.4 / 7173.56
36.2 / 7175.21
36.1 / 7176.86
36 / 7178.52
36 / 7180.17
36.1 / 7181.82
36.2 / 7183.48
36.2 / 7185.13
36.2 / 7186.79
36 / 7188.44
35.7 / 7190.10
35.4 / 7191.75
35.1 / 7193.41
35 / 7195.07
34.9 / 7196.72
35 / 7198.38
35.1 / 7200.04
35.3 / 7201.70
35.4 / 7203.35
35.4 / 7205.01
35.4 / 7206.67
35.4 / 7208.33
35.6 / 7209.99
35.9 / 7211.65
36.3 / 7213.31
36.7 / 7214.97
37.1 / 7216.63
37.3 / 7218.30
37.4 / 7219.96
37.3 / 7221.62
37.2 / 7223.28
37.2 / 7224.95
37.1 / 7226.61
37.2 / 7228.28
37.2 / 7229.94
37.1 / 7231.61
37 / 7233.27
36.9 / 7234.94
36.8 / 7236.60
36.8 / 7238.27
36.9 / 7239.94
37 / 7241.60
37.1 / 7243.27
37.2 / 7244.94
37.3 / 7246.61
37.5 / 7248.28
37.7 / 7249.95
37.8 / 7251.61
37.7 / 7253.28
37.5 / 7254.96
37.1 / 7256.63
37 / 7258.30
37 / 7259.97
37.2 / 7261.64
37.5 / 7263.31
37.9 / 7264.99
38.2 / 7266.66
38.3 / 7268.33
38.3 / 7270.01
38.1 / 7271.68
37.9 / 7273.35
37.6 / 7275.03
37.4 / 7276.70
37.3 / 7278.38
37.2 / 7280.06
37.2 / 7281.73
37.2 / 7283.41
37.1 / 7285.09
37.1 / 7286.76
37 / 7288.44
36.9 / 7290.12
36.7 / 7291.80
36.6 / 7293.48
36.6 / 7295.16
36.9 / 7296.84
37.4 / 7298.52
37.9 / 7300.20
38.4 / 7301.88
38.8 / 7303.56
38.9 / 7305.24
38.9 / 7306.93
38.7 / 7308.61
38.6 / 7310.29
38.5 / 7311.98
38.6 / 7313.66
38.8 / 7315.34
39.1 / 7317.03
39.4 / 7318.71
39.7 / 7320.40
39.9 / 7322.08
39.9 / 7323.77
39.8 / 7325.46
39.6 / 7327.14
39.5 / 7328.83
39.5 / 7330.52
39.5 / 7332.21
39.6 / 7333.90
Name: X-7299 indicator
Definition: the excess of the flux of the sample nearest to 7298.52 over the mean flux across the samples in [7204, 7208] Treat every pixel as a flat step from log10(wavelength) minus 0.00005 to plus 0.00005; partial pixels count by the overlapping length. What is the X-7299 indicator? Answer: 2.0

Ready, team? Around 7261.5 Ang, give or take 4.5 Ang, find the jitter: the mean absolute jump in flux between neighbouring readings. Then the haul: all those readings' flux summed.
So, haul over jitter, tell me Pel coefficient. 829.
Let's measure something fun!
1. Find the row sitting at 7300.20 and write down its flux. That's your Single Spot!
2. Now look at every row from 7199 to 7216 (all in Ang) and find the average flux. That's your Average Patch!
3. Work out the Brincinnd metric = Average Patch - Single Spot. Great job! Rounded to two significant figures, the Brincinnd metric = -2.2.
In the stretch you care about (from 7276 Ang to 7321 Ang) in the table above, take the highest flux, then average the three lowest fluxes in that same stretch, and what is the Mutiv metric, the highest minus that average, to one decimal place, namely 3.1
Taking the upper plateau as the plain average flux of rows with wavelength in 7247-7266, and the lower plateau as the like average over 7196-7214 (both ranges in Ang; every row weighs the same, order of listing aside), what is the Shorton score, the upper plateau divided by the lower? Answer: 1.06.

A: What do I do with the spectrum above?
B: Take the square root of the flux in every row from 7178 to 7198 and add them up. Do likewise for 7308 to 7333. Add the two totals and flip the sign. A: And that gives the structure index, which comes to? -166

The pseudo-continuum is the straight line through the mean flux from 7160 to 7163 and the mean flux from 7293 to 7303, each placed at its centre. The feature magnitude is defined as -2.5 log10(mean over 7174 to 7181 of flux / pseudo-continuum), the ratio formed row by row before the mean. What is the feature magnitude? 0.01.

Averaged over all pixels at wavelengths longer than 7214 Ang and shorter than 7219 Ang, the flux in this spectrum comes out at 37.0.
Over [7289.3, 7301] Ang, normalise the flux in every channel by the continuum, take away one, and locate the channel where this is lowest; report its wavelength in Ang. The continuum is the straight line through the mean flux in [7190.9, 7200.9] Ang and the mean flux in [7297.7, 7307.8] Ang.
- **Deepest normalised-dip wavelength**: 7295.16 Ang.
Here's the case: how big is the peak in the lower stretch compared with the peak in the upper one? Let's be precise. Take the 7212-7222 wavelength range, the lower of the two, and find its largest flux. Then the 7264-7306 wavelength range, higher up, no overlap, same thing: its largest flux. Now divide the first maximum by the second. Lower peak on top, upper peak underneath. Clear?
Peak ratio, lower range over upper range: 0.96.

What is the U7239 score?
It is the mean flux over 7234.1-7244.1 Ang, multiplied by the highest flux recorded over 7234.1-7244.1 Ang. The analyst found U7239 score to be 1370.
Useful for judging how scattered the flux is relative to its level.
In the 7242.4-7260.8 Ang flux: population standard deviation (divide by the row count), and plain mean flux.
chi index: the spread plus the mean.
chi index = 37.6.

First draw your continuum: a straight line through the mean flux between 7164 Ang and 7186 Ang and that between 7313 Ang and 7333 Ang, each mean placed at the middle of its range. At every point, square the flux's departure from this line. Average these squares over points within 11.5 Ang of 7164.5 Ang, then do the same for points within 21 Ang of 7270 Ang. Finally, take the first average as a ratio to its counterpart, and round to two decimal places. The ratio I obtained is 0.11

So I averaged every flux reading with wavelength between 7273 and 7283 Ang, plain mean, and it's 37.4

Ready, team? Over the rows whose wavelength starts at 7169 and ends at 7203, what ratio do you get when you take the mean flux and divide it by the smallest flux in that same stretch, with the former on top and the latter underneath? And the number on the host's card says 1.026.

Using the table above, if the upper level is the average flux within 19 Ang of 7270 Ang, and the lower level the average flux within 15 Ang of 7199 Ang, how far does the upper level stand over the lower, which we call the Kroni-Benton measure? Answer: 2.0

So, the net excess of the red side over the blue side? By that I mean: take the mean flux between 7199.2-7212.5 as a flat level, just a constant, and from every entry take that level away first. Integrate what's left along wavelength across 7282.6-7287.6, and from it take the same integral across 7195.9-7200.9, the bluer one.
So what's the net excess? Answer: 11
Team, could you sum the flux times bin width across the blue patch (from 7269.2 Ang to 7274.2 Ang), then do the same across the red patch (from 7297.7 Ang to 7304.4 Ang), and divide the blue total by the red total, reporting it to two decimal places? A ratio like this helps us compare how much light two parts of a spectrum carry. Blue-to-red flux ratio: 0.75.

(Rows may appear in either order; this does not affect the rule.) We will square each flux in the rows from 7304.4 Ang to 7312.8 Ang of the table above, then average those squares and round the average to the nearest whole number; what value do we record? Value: 1499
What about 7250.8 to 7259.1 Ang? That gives 1400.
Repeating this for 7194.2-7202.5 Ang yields 1229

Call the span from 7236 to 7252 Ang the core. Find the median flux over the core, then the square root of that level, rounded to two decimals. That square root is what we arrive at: 6.10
